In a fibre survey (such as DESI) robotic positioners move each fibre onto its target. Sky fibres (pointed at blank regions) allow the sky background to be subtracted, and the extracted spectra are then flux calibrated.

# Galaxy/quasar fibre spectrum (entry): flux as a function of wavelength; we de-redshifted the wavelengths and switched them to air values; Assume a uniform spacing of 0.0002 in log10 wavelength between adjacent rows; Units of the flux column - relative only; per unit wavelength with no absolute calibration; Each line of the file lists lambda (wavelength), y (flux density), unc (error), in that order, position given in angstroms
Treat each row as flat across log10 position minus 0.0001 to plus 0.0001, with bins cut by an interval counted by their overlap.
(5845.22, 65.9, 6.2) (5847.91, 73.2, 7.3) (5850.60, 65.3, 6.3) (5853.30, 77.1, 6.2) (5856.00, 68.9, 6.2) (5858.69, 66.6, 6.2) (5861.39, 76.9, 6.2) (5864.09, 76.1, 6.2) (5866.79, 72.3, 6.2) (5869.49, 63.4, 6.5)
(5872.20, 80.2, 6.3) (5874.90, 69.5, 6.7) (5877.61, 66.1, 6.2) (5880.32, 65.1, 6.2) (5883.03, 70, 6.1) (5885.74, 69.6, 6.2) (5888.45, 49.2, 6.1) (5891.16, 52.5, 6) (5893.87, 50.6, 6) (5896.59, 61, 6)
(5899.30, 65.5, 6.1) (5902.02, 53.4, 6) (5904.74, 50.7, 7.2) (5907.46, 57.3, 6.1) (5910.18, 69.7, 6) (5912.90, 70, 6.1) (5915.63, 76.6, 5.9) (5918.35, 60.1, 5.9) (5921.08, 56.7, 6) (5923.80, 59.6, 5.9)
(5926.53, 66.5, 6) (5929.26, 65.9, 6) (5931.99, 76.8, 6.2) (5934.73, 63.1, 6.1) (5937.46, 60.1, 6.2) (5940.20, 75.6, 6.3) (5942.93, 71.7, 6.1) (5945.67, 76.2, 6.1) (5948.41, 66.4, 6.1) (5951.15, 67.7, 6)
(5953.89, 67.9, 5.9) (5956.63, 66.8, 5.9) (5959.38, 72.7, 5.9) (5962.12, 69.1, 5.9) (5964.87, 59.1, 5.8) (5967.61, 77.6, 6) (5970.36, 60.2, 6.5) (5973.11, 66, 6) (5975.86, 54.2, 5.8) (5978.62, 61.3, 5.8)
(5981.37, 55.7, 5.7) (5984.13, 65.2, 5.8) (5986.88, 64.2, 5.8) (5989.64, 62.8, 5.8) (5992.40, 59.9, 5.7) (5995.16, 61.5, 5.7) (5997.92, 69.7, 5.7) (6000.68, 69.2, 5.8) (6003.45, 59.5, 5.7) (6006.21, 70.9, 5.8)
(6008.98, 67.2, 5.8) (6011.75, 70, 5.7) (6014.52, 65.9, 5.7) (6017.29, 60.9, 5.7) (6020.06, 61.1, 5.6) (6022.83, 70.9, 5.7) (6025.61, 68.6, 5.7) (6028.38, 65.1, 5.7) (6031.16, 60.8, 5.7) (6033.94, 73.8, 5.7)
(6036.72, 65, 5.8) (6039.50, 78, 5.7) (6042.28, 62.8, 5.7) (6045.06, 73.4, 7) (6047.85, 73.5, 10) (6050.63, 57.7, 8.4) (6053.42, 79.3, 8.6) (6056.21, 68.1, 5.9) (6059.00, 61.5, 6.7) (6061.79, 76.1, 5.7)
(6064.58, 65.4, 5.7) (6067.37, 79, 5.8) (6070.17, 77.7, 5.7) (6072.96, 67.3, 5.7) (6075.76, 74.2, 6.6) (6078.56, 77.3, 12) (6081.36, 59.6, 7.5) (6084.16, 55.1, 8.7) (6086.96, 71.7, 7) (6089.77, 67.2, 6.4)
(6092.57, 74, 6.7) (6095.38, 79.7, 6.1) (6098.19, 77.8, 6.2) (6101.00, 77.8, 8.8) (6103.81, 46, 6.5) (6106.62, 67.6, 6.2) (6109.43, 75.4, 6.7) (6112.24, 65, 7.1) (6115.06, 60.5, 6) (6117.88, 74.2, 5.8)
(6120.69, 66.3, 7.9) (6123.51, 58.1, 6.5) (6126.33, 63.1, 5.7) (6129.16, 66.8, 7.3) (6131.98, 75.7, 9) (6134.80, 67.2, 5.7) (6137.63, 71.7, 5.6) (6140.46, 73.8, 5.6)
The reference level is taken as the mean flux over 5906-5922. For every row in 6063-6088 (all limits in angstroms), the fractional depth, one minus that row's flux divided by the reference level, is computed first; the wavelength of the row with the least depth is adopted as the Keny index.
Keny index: 6067.37 angstroms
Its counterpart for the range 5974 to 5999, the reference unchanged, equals 5997.92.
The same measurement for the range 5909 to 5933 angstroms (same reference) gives 5931.99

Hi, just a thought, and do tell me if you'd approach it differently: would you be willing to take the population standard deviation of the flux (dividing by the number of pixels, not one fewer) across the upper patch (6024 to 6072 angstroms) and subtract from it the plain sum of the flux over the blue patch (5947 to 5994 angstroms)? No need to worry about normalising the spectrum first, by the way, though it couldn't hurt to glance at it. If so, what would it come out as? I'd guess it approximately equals -1090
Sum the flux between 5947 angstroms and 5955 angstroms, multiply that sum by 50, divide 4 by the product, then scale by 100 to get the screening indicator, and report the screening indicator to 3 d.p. 0.040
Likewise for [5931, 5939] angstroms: 0.040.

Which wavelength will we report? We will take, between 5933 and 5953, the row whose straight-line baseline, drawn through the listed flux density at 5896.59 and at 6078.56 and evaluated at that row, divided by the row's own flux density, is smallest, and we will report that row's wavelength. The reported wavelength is 5945.67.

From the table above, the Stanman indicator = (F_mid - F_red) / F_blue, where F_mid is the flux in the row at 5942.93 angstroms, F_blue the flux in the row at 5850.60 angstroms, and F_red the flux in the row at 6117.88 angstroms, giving -0.038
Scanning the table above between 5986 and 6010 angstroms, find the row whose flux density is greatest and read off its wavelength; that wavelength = 6006.21 angstroms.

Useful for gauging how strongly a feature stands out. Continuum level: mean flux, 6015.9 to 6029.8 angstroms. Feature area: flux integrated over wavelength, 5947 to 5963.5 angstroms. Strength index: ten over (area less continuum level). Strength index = 0.0094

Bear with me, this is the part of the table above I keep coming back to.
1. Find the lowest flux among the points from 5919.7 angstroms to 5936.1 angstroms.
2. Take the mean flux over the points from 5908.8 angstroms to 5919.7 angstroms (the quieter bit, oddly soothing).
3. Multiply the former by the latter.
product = 3918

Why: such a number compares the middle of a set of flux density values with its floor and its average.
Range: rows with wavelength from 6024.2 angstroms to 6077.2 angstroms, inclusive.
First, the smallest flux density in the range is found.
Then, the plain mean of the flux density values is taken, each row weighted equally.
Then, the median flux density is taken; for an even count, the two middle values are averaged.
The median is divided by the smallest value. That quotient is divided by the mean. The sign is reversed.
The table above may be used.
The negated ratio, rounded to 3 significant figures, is -0.0170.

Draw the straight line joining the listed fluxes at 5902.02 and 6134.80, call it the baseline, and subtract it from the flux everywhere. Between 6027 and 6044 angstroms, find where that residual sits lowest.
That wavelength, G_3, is 6031.16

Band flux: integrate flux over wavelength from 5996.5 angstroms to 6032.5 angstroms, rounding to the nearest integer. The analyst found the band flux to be 2381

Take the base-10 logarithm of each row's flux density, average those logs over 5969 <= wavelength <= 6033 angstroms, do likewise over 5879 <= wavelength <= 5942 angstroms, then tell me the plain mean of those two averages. 1.80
